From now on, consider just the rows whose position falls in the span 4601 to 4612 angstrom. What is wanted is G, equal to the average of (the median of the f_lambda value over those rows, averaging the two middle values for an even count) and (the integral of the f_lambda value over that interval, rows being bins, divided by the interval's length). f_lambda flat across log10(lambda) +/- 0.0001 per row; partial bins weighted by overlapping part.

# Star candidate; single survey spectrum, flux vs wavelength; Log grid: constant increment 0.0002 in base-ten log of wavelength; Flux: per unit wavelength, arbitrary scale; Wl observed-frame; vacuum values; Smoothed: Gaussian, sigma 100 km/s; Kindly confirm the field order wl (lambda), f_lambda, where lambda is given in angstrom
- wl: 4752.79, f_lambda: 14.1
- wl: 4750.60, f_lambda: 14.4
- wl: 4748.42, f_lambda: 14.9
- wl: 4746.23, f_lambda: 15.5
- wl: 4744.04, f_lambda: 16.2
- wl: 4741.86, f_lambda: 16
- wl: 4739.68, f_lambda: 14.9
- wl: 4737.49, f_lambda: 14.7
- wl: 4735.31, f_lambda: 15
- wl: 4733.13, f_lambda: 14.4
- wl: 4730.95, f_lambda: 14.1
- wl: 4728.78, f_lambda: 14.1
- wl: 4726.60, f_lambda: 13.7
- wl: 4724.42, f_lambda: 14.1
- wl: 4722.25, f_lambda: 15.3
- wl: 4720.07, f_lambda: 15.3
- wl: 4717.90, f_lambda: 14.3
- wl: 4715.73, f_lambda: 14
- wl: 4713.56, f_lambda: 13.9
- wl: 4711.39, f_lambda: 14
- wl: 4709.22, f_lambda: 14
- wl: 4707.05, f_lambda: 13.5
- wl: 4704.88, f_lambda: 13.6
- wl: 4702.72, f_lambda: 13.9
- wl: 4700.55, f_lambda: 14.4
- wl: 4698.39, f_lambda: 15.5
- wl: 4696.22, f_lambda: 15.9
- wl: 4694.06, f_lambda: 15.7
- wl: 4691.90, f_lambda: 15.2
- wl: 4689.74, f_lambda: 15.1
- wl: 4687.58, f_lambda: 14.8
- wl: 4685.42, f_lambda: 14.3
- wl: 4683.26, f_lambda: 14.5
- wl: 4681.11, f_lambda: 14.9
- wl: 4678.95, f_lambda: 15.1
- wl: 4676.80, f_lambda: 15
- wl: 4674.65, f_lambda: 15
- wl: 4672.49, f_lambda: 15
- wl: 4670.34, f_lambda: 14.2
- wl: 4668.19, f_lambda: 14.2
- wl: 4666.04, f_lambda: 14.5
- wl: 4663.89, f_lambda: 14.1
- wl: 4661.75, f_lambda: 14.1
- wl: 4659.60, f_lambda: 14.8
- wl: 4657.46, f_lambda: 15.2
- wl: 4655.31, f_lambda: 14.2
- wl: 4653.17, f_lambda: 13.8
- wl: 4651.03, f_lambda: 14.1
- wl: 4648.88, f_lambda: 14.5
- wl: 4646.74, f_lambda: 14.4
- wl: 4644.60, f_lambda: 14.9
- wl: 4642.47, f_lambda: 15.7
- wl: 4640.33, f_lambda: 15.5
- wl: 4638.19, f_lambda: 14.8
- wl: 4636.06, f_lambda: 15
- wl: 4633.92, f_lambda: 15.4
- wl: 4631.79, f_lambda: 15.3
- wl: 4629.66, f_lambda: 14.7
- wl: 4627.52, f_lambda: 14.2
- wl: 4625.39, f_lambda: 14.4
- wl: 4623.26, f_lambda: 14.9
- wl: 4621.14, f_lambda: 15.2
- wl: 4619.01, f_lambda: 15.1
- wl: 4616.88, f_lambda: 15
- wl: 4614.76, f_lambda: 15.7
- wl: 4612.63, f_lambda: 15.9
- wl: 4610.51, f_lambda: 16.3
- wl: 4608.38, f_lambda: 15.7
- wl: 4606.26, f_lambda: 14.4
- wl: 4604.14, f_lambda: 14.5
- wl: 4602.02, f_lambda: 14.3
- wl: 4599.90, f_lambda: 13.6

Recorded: 14.8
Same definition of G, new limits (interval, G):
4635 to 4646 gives 15.1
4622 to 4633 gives 14.7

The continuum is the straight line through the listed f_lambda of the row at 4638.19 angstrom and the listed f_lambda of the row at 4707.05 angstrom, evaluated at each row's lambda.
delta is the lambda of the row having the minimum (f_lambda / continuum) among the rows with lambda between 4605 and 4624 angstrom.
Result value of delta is 4606.26 angstrom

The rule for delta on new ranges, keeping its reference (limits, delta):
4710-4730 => 4713.56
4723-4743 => 4726.60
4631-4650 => 4646.74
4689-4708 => 4707.05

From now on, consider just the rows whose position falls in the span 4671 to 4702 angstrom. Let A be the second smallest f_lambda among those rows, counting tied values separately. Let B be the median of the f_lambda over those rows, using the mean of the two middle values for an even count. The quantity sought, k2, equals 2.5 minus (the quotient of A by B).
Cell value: 1.54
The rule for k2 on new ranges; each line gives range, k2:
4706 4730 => 1.52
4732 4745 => 1.52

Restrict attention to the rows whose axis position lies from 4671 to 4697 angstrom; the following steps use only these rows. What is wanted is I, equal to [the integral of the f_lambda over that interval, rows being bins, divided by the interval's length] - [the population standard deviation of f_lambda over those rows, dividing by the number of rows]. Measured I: 14.6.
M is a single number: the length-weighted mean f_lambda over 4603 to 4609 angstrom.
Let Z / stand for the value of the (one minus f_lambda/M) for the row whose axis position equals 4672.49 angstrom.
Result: -0.01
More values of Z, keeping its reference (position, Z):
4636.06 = -0.01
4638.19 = 0.00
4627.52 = 0.04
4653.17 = 0.07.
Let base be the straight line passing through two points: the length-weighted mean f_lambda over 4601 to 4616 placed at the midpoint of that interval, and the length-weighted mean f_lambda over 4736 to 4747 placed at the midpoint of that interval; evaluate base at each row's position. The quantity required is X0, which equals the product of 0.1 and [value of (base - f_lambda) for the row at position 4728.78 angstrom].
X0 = 0.13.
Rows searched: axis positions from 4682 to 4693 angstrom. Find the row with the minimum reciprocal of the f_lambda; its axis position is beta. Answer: 4691.90 angstrom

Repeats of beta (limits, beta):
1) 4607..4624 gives 4610.51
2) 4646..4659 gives 4657.46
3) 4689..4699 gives 4696.22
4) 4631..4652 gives 4642.47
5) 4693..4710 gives 4696.22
